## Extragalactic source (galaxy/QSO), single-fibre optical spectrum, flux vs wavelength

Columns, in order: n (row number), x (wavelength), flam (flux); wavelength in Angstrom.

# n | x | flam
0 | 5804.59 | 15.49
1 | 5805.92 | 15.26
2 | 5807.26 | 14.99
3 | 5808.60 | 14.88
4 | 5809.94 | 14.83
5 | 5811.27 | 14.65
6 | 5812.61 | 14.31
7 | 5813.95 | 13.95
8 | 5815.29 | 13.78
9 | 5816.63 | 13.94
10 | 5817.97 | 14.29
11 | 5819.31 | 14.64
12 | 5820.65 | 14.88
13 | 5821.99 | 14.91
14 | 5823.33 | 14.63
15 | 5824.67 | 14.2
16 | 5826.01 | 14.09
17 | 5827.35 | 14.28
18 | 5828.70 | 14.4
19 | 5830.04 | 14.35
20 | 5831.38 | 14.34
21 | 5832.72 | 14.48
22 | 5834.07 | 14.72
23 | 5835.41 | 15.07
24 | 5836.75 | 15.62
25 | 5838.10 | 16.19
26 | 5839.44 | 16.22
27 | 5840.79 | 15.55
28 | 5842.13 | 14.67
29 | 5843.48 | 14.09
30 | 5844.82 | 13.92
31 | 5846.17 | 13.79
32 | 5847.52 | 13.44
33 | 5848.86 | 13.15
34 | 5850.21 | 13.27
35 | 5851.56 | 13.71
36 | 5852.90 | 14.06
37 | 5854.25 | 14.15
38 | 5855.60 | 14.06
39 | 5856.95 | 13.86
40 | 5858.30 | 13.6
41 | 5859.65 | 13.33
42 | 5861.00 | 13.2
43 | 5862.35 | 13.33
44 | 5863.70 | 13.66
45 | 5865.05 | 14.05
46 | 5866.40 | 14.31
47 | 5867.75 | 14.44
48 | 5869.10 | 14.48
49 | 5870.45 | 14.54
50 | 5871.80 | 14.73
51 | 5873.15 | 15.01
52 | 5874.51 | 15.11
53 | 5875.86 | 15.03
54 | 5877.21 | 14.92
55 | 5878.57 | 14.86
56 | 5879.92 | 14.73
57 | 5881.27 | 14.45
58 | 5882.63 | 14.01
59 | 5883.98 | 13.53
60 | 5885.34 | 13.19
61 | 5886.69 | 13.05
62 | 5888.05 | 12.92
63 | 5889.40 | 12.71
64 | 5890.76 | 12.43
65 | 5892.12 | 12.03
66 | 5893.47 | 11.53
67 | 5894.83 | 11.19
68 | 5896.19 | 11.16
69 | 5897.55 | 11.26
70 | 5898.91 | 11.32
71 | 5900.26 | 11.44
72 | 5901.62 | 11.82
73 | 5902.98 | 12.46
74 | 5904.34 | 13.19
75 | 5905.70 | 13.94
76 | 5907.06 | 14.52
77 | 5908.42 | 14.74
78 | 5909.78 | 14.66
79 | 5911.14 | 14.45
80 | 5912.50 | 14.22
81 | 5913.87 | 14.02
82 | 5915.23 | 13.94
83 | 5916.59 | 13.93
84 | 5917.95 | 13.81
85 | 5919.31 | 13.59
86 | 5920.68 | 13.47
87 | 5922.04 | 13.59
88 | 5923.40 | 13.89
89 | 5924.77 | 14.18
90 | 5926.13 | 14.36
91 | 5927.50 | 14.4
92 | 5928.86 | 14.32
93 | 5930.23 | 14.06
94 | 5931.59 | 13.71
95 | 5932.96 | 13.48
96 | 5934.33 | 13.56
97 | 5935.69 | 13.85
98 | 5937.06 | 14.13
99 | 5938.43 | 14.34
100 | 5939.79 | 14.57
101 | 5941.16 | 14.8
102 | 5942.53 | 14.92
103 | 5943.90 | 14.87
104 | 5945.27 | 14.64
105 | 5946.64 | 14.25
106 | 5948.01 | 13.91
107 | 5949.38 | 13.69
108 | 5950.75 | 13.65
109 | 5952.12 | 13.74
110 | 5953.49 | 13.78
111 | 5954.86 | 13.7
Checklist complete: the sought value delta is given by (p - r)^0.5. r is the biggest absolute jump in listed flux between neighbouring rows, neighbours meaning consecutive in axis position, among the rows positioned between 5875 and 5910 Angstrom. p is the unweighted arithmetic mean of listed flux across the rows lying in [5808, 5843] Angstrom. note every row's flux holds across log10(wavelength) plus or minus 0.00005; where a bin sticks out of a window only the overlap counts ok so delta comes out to 3.73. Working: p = 14.7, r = 0.75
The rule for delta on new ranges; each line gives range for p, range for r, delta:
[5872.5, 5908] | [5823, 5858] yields 3.50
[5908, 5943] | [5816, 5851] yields 3.64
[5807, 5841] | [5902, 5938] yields 3.73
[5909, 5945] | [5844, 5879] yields 3.70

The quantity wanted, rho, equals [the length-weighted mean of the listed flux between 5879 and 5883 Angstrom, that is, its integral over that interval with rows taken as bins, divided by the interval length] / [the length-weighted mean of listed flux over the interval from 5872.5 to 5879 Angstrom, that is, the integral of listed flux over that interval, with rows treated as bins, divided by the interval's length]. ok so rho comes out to 0.97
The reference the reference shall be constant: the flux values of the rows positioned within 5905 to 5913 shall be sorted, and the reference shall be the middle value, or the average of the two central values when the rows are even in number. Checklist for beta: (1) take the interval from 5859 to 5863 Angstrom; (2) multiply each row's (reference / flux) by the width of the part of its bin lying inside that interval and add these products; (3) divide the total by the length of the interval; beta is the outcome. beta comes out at 1.090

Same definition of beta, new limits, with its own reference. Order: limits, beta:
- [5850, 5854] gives 1.053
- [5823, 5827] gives 1.016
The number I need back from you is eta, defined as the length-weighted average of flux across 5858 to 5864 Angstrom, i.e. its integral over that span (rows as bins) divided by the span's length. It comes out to 13.4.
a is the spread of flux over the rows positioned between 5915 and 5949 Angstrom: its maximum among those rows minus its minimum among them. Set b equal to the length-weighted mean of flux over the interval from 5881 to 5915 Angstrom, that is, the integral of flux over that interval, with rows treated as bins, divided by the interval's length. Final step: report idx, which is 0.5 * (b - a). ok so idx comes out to 5.76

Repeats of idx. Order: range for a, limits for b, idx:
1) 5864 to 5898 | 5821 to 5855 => 5.25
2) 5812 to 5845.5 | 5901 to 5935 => 5.71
